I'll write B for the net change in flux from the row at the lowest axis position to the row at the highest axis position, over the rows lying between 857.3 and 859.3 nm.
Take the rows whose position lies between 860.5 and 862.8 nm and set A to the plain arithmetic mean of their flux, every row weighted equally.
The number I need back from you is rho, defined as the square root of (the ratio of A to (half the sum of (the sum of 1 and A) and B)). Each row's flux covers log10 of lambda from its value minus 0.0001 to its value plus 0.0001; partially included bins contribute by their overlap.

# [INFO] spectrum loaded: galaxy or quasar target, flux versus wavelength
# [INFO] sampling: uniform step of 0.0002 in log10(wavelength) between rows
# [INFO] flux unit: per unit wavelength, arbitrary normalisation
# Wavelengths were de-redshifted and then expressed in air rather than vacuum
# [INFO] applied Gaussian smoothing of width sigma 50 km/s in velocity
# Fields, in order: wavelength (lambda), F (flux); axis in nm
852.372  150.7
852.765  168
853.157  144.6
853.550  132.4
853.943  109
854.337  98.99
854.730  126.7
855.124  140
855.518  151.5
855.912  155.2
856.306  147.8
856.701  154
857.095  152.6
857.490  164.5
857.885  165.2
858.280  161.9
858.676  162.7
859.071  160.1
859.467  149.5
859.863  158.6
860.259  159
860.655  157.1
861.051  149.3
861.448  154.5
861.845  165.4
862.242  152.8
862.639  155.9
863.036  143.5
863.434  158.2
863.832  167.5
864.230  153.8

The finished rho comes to 1.43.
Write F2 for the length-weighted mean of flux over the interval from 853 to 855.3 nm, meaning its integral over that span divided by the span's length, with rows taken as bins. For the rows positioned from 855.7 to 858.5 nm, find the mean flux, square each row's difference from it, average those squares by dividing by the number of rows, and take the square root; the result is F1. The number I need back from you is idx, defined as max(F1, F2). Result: 125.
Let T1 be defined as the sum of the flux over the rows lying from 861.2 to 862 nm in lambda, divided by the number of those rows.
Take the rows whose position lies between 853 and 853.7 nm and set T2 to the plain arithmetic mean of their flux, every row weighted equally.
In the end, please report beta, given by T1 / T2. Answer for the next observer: 1.15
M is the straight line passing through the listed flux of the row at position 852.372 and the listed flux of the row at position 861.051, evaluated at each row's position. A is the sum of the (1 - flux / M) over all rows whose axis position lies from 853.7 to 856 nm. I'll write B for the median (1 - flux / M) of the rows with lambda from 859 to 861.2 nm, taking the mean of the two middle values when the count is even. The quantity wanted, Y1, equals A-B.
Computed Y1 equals 0.9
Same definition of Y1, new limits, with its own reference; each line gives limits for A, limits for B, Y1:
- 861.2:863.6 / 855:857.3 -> -0.2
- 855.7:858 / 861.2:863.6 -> -0.2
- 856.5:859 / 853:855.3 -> -0.6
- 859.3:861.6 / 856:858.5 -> -0.2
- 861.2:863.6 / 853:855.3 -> -0.4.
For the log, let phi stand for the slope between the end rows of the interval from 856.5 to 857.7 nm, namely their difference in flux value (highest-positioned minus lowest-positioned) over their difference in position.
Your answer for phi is 13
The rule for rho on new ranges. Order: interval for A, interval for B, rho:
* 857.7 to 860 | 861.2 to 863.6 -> 1.39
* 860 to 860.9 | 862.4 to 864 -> 1.36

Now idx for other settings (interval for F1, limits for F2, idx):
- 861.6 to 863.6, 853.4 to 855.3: 121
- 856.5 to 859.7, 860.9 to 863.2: 154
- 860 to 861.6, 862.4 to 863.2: 150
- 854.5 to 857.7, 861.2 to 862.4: 157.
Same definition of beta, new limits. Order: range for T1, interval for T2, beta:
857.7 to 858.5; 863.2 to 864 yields 1.00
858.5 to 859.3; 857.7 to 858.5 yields 0.99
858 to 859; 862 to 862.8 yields 1.05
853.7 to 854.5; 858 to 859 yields 0.64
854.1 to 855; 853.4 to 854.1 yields 0.93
